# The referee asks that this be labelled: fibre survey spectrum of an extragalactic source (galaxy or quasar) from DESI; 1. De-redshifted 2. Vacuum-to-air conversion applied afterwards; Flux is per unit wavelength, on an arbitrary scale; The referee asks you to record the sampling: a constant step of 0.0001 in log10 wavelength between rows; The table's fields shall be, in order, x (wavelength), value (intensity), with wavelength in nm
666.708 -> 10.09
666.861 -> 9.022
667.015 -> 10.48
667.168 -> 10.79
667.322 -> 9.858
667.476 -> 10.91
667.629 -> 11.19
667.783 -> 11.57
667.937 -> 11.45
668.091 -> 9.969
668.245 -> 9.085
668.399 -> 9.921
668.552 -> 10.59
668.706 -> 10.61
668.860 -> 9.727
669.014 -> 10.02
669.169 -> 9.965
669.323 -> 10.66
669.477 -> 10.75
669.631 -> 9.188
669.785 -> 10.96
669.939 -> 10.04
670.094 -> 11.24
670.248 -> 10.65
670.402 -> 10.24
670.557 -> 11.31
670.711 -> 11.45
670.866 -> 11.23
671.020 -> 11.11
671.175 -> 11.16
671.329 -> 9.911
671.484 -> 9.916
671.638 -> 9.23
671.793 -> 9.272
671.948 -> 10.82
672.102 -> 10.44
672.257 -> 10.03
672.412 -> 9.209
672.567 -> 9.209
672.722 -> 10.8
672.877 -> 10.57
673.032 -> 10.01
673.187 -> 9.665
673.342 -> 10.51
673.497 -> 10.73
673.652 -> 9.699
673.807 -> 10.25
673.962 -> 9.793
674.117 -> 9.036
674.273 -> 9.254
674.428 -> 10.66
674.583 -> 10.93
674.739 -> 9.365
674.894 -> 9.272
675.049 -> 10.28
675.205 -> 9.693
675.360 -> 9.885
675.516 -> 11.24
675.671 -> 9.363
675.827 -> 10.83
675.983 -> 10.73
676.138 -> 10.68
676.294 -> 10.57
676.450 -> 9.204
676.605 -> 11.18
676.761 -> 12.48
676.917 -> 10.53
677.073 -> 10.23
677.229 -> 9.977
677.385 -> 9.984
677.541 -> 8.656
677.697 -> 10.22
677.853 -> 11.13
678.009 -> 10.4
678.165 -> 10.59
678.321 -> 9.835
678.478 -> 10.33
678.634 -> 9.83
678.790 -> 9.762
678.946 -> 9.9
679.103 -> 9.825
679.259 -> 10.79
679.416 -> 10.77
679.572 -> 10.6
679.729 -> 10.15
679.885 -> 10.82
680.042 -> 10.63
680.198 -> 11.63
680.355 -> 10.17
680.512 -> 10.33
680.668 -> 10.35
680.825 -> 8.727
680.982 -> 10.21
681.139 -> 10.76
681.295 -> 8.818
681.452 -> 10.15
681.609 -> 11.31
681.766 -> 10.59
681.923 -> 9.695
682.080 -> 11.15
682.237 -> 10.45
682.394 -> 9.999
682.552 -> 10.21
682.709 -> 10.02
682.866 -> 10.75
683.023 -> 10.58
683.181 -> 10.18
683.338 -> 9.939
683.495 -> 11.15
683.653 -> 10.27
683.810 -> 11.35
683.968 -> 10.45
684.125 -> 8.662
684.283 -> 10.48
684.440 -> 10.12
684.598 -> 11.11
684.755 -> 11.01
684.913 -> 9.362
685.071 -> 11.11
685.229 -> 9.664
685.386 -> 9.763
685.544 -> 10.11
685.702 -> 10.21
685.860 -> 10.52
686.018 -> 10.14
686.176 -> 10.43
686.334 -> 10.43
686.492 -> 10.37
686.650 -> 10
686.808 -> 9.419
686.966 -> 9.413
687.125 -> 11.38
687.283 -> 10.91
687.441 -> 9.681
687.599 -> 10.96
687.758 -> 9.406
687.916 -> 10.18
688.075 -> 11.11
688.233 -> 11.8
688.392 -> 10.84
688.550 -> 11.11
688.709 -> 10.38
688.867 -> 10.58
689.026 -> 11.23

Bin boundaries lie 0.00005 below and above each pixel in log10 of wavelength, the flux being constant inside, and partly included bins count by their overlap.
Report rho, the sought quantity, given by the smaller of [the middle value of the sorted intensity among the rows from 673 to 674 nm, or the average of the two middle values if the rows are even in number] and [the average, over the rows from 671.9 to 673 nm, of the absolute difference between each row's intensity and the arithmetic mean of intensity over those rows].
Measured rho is 0.58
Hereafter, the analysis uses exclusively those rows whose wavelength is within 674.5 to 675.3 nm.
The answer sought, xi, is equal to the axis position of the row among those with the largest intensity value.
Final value 674.583 nm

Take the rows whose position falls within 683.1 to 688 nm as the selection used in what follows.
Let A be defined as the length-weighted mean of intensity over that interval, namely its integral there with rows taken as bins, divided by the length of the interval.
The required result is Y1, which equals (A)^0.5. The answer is 3.20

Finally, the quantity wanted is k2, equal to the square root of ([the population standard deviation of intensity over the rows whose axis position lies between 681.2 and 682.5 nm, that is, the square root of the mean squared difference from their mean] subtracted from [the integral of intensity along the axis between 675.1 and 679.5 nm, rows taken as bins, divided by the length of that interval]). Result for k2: 3.09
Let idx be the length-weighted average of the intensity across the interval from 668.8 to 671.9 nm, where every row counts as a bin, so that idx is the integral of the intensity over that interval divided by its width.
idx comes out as 10.4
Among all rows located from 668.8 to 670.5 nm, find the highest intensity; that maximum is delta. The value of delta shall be 11.24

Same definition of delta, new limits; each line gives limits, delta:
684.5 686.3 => 11.11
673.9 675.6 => 11.24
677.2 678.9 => 11.13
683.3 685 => 11.35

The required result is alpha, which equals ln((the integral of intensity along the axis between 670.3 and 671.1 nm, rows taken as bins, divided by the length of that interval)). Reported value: 2.40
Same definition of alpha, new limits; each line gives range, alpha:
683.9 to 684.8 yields 2.33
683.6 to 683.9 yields 2.38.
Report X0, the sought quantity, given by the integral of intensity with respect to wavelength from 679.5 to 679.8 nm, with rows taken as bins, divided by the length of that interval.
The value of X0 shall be 10.4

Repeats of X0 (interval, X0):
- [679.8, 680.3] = 11.0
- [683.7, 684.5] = 10.2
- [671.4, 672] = 9.8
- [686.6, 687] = 9.6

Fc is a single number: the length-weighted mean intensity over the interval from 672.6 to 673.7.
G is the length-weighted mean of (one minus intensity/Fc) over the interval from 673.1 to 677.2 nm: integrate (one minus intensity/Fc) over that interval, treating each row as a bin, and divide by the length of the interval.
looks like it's 0.0024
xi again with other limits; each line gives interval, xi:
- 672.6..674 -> 672.722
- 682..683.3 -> 682.080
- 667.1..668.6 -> 667.783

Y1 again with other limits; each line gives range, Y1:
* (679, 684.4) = 3.22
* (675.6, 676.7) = 3.23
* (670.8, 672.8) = 3.19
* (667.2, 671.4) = 3.25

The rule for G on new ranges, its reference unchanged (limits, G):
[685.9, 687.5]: 0.0023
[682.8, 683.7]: -0.0221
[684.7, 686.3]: 0.0028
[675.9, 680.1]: -0.0105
